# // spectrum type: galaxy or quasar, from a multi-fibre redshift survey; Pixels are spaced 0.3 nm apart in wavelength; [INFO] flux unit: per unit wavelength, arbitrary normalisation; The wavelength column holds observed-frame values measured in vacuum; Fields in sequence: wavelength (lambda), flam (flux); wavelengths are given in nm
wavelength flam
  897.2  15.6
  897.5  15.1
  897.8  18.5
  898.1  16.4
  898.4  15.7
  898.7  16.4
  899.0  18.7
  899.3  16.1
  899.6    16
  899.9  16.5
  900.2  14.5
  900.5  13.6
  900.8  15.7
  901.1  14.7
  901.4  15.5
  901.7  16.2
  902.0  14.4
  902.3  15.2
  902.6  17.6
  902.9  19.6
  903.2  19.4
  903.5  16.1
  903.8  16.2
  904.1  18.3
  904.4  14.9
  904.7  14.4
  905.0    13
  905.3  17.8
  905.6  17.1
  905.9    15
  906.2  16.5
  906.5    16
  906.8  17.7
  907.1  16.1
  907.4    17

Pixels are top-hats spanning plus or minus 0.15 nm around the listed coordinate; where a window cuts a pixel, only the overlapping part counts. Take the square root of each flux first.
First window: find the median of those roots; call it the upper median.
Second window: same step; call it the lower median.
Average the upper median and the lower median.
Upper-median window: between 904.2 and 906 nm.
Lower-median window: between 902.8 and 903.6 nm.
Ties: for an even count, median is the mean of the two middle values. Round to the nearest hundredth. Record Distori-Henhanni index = 4.14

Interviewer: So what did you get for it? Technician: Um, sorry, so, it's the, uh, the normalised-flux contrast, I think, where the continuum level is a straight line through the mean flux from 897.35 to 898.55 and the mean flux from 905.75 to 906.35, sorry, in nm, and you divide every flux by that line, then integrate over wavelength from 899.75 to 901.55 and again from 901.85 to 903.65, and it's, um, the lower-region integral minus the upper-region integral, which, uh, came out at -0.24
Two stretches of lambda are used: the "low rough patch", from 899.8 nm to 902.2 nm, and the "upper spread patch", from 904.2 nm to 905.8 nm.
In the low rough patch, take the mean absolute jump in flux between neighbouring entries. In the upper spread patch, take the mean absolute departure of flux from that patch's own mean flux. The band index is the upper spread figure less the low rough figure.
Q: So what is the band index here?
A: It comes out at 0.3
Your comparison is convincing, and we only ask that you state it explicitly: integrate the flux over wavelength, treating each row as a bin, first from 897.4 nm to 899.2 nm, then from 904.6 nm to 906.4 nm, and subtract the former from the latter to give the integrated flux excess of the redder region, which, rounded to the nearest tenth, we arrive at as -2.1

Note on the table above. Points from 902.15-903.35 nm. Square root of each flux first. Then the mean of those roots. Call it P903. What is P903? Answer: 4.23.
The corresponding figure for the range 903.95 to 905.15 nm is 3.88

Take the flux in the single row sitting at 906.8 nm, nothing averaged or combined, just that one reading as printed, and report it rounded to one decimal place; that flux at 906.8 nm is 17.7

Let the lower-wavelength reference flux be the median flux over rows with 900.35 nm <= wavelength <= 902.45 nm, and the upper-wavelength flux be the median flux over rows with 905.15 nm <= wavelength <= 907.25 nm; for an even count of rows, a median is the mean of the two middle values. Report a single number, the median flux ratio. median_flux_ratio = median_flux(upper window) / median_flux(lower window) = 1.09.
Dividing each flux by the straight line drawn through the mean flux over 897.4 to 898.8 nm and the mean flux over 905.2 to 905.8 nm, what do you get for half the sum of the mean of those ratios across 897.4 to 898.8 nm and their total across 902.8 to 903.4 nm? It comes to 1.6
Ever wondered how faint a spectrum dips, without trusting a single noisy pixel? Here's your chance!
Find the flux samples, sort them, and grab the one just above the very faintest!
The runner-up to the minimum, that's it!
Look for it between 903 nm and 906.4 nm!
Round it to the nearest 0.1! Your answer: 14.4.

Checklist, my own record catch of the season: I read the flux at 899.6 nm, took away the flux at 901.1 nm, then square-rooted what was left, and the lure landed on 1.1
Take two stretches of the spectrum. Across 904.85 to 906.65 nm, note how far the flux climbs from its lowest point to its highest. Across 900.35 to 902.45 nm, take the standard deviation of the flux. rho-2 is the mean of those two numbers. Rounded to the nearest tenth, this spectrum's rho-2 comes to 2.8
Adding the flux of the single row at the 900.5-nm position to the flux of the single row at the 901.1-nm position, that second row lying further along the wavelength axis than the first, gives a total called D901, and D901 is 28.3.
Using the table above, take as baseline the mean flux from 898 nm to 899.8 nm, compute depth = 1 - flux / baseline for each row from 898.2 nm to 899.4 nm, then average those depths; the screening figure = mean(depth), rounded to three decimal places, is -0.011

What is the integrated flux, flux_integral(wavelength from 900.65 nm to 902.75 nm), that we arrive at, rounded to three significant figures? 32.8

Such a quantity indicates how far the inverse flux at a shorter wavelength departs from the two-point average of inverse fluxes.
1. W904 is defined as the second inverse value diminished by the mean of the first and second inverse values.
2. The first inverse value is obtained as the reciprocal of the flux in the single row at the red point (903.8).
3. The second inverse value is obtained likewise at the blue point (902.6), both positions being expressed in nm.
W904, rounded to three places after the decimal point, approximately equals -0.002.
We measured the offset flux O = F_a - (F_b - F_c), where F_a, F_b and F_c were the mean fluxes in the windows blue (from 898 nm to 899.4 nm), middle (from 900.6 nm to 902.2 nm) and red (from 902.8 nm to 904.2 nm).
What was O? 19.3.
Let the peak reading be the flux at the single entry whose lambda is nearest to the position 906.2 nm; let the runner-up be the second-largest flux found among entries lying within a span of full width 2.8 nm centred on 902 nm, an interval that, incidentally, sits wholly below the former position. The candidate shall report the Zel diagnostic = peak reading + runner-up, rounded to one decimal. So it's 35.9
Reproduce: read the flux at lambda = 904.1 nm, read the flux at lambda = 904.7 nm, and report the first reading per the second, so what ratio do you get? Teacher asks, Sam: 1.27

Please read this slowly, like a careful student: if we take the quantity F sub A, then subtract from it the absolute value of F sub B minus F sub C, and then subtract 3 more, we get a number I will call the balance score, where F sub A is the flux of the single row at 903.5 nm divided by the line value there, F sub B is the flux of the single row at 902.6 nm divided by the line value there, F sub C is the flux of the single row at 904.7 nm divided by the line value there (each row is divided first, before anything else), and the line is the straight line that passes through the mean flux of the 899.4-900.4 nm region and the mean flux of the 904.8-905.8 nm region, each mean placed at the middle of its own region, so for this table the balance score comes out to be -2.19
